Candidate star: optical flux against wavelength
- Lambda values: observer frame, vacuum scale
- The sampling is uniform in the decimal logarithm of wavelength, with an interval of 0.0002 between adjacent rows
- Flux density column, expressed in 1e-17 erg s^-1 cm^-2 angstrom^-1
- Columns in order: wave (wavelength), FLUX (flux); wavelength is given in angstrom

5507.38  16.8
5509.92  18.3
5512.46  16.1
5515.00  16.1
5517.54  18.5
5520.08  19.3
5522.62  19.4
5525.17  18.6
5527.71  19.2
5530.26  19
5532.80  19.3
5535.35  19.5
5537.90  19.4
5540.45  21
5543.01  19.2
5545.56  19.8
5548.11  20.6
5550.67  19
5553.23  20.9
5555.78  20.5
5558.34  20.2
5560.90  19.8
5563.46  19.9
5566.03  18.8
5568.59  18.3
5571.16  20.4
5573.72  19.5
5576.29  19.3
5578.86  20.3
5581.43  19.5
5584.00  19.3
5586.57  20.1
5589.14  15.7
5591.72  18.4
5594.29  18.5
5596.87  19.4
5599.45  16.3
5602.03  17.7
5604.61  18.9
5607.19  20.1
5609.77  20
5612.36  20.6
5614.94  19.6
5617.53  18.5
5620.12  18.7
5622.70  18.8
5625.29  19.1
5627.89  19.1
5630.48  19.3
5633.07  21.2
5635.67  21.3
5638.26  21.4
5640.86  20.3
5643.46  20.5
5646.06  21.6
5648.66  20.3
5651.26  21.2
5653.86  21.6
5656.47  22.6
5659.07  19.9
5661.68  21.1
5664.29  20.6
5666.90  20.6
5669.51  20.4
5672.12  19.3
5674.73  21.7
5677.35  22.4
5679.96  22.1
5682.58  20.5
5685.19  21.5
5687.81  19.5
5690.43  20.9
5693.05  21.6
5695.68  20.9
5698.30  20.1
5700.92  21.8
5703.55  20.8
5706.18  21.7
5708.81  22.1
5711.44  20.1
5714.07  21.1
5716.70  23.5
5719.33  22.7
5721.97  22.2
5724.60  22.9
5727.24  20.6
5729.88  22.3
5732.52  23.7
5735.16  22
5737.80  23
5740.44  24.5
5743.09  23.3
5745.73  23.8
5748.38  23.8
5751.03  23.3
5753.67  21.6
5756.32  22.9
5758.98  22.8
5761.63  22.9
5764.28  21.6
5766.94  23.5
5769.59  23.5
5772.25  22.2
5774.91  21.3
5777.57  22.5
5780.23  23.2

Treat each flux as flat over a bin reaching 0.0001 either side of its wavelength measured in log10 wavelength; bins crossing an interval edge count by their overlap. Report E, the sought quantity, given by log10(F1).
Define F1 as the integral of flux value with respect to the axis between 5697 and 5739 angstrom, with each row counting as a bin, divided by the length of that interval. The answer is 1.34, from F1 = 21.9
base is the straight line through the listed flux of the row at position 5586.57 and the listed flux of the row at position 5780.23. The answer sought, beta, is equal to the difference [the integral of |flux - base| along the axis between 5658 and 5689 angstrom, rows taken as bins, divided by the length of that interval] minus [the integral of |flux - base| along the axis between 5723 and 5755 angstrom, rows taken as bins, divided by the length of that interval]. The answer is 0.0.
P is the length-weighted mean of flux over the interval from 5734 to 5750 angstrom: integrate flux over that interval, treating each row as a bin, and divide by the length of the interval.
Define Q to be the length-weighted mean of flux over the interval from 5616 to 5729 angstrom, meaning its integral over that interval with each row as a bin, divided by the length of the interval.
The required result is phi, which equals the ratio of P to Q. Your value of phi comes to 1.12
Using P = 23.4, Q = 20.9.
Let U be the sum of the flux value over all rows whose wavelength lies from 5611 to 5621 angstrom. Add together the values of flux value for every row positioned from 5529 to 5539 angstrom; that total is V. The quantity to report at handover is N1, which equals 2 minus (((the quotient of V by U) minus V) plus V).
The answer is 1.00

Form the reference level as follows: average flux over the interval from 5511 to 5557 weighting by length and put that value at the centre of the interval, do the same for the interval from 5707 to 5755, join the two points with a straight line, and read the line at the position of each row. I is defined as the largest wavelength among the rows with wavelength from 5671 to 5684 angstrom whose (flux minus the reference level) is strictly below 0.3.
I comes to 5682.58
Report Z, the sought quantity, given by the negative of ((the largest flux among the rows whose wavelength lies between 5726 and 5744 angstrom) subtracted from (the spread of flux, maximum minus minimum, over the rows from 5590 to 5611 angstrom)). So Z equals 20.7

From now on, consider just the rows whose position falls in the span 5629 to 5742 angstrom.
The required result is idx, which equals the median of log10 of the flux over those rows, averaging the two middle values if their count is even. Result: 1.328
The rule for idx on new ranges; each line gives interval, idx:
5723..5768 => 1.360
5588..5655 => 1.290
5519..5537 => 1.286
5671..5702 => 1.326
